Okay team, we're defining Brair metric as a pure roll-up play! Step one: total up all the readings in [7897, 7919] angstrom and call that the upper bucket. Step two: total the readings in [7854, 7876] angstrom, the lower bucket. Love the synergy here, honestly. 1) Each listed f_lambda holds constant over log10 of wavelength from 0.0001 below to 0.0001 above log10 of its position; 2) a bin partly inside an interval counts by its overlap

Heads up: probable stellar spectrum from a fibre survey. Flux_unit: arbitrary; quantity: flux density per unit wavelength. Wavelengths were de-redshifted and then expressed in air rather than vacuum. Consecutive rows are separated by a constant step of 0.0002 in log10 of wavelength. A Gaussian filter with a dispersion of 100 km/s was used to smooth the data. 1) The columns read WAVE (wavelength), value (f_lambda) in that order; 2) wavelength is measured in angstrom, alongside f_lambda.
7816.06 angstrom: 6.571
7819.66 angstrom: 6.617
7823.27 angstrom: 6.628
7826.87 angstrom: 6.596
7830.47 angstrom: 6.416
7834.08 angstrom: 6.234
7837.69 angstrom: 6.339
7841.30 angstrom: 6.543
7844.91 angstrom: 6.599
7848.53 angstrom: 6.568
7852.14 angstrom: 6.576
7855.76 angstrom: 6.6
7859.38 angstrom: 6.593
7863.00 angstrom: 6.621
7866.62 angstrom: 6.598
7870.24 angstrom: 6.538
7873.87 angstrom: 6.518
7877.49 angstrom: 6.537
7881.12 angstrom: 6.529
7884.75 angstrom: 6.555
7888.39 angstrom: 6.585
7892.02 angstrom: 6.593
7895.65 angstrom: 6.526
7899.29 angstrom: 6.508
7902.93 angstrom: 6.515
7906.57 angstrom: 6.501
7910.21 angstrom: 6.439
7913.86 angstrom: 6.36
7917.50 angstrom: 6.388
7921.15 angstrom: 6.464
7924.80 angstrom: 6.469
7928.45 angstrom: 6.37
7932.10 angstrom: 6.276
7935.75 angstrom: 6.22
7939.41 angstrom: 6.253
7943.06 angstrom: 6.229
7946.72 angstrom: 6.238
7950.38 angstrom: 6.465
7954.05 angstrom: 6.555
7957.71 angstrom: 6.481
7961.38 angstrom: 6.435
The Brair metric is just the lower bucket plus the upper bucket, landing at 78.2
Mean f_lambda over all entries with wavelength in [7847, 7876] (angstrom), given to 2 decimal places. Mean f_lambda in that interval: 6.58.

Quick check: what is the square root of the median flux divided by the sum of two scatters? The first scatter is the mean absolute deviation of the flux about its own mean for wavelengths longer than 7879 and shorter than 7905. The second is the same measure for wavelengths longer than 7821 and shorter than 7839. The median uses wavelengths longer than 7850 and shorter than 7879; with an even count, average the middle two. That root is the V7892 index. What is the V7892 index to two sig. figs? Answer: 6.3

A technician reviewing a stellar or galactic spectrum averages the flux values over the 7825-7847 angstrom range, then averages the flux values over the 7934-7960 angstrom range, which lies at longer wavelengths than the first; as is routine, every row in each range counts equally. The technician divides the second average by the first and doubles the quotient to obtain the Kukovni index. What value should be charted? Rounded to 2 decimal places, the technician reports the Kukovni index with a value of 1.97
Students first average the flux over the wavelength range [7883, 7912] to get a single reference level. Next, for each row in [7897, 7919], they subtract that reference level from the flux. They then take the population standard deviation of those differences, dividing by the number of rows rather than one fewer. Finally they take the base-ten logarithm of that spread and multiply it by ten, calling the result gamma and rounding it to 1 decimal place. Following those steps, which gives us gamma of -12.2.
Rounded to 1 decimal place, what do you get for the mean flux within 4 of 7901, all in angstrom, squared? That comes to 42.4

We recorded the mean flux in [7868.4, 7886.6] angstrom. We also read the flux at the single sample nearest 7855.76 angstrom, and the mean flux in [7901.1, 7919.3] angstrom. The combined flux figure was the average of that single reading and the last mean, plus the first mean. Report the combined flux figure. 13.1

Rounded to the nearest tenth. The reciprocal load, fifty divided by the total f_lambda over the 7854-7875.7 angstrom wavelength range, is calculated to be 1.3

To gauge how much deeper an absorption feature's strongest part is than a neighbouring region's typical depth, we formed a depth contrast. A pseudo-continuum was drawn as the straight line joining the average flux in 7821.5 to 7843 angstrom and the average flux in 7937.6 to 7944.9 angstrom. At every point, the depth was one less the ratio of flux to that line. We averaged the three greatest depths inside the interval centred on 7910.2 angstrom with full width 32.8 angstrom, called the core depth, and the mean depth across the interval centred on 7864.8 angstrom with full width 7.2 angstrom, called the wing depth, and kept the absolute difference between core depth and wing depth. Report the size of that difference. 0.018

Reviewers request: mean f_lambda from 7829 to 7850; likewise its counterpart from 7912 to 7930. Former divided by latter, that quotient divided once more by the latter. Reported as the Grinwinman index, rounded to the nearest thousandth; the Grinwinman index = 0.157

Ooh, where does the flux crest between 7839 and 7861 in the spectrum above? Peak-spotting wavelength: 7855.76 angstrom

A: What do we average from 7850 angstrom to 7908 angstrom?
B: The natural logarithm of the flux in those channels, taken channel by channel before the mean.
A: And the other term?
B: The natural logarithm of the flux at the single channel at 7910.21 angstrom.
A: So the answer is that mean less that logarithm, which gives 0.018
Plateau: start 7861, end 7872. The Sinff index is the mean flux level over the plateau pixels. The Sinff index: 6.59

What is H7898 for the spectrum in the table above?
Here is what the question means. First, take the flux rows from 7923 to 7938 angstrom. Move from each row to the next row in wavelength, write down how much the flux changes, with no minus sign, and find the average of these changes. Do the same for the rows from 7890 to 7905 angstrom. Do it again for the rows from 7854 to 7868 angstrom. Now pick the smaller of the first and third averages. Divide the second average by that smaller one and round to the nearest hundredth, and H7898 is 1.59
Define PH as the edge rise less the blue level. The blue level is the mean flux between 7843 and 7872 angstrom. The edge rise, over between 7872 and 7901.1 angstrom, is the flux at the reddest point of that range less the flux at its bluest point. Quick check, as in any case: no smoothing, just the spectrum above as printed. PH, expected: -6.60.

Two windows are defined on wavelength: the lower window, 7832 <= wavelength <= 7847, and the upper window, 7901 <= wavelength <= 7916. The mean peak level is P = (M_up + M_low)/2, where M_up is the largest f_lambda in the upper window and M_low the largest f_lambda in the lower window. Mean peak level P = 6.56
